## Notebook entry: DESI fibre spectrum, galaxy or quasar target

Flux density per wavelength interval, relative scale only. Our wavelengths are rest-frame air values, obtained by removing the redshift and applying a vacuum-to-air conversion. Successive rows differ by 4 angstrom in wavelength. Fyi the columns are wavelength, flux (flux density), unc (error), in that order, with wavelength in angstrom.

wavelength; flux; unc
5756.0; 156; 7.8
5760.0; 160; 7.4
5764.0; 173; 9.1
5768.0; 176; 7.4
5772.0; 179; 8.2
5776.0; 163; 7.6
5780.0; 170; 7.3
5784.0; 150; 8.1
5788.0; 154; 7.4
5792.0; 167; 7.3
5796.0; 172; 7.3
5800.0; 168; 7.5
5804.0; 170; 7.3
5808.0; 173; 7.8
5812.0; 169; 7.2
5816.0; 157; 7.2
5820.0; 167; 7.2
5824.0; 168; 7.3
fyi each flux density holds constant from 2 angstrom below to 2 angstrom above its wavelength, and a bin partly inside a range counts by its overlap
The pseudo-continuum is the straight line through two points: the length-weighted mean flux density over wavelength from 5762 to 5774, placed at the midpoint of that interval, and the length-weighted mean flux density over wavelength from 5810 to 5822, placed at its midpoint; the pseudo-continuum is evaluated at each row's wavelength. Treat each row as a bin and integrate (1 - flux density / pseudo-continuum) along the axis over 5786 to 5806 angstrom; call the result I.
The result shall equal 0.3 angstrom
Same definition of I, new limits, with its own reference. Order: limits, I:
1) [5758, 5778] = 0.7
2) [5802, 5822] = -0.2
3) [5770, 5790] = 1.1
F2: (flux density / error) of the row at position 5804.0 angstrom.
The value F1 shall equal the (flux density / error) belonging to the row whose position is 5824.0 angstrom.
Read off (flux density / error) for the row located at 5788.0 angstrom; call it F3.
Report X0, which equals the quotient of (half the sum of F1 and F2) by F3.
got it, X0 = 1.11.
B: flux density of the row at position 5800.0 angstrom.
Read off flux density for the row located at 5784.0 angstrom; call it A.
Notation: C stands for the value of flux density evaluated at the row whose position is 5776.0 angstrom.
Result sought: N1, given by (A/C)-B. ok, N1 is -167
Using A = 150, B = 168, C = 163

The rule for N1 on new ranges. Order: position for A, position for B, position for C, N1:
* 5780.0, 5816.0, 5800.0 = -156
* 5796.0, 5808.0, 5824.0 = -172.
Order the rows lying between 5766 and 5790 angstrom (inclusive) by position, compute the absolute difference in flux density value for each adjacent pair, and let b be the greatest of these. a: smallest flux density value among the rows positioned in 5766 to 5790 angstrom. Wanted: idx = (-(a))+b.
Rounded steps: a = 150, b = 20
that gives -130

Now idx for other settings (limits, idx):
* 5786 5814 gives -141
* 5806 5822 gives -145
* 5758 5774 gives -147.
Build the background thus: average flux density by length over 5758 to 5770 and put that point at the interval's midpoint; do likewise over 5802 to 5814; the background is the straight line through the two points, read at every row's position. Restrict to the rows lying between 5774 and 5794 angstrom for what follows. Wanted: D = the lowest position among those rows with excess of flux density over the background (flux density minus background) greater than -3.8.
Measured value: 5780.0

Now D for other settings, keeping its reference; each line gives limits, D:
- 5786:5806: 5792.0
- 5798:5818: 5800.0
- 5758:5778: 5764.0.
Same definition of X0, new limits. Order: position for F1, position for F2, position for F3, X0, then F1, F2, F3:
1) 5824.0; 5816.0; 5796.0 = 0.95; 23.0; 21.8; 23.6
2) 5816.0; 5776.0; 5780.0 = 0.93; 21.8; 21.4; 23.3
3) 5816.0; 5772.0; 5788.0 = 1.05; 21.8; 21.8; 20.8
